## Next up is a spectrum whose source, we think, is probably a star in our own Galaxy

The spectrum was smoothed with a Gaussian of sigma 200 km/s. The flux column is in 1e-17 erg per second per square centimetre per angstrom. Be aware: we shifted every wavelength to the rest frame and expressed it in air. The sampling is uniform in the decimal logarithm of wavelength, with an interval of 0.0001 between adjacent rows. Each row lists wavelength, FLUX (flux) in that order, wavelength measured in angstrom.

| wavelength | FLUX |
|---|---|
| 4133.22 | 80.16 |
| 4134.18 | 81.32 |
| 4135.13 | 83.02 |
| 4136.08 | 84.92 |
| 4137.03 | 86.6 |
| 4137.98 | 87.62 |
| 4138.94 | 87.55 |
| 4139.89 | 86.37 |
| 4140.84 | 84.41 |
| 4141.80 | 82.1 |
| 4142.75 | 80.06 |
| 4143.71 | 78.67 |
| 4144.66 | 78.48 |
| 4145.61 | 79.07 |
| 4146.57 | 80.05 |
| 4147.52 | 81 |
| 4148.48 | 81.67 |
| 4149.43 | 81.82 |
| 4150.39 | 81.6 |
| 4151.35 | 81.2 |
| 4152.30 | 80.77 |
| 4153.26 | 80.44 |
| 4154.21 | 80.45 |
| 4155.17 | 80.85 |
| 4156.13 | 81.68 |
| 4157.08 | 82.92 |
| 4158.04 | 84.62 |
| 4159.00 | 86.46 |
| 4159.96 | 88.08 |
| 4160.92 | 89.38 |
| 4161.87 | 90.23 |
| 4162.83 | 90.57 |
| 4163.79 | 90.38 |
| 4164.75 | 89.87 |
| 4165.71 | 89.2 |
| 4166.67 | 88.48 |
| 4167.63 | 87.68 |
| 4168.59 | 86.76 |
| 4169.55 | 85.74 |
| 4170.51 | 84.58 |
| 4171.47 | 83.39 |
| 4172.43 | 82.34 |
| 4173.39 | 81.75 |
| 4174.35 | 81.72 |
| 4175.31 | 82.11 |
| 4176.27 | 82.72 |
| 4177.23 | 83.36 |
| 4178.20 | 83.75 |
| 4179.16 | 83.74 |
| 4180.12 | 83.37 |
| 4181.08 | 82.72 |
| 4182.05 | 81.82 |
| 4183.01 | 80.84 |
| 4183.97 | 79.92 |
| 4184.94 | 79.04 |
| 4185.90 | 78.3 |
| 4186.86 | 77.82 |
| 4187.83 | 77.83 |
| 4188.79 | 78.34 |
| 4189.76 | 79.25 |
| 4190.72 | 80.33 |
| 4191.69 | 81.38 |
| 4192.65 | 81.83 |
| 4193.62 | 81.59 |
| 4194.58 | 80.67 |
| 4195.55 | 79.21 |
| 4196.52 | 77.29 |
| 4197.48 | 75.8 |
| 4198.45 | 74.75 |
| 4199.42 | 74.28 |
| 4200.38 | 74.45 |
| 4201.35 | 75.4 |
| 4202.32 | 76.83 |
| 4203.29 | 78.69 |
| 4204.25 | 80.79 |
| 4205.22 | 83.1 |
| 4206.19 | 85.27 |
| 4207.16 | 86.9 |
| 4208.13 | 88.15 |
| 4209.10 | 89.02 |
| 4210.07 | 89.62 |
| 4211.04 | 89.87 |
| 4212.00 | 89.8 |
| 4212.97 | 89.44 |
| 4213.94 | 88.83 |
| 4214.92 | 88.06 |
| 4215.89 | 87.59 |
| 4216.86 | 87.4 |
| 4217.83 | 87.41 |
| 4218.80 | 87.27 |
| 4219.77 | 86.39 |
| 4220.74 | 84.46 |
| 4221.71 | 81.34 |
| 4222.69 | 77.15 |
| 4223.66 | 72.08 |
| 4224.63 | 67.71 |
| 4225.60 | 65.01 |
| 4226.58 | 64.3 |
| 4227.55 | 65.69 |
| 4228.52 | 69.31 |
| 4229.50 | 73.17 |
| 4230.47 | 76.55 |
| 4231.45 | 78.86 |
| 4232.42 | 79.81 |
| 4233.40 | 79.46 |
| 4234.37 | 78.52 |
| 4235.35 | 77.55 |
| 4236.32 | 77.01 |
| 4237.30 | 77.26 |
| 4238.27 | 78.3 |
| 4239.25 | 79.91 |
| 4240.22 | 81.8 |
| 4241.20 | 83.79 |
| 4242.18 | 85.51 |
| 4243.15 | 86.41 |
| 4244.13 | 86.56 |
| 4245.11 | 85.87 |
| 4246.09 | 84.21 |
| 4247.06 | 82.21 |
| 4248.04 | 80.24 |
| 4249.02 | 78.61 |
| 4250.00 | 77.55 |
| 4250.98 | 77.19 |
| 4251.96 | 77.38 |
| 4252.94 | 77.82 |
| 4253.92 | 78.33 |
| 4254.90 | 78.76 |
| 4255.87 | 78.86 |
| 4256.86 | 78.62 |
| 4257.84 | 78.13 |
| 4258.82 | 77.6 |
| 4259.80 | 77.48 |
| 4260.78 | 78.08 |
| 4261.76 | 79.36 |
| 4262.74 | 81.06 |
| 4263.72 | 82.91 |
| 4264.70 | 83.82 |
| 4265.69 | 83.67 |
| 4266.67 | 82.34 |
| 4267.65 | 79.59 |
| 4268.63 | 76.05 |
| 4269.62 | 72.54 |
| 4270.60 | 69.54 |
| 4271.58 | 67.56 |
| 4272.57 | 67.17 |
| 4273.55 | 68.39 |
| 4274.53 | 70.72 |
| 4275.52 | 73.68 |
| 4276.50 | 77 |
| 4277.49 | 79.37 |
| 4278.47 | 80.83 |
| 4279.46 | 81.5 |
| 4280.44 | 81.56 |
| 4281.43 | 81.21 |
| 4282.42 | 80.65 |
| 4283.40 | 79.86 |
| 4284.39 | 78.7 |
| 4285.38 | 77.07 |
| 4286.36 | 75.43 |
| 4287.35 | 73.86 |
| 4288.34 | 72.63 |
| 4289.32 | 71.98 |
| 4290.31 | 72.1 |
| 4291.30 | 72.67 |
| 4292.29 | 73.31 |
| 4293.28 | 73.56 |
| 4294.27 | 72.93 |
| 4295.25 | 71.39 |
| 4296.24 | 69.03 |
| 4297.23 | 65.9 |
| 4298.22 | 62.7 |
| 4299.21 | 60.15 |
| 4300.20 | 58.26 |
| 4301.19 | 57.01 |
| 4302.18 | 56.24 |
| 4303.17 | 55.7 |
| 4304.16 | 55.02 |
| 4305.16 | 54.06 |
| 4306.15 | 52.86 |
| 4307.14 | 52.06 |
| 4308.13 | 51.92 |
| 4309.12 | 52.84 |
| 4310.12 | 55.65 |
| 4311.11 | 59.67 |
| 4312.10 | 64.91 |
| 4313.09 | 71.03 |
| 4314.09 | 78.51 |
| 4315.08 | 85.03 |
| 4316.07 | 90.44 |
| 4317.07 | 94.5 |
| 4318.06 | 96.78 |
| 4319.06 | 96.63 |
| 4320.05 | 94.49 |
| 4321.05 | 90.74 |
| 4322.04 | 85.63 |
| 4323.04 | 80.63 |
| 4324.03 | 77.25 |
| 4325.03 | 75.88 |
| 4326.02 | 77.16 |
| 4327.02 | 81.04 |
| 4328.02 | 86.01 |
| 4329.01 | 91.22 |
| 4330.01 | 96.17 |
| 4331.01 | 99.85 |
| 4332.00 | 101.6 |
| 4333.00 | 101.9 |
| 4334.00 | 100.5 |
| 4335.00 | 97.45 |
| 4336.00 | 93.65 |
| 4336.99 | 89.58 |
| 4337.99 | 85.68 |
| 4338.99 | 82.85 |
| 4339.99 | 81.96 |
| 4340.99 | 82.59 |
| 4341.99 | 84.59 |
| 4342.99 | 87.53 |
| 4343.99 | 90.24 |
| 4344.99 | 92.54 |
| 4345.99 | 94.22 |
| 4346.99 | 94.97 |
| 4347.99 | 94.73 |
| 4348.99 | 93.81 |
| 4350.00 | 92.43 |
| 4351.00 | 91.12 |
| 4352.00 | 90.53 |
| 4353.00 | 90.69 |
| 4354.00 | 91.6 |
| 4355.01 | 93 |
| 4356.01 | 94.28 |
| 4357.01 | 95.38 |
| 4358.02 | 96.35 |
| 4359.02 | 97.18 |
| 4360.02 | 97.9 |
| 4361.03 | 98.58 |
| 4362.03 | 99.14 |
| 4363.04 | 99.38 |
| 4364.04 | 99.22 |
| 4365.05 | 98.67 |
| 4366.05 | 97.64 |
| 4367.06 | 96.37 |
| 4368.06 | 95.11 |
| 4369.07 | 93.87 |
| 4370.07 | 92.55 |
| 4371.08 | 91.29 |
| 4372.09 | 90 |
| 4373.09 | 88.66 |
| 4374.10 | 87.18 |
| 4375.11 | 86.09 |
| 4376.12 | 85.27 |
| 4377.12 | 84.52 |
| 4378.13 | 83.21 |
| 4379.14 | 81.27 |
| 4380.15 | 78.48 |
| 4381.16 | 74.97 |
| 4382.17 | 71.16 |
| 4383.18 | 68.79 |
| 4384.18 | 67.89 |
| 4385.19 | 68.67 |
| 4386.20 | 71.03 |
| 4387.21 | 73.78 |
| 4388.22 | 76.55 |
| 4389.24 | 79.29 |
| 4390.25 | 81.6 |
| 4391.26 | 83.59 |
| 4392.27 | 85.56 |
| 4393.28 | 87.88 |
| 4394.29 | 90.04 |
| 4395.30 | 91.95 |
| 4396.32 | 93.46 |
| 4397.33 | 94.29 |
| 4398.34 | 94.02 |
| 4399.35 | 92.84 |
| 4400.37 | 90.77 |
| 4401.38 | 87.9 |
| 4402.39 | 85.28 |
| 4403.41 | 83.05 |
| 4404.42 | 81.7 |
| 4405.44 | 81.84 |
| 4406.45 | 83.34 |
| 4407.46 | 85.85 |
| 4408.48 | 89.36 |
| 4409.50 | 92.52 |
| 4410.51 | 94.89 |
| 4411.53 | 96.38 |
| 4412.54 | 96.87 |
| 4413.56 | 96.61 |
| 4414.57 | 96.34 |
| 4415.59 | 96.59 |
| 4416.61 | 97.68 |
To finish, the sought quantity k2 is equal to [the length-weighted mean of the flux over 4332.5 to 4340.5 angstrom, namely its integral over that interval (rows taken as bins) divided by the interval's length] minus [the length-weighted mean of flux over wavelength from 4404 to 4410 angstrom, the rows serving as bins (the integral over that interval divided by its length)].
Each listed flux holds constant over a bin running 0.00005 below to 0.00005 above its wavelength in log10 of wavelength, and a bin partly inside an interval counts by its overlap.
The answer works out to 5.9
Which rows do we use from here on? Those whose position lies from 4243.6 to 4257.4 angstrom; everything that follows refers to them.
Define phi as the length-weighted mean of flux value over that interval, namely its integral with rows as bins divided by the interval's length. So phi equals 80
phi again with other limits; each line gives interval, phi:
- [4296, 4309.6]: 57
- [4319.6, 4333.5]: 89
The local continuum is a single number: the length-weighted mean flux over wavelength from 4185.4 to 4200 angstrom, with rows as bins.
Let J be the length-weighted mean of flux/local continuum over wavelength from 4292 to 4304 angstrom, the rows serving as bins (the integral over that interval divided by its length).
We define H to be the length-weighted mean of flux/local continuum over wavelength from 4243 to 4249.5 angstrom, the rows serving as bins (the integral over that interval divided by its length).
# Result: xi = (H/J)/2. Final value 0.65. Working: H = 1.06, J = 0.82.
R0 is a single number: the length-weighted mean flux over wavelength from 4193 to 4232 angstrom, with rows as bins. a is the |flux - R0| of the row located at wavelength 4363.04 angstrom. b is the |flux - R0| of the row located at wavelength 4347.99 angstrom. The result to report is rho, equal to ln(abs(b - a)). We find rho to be 1.5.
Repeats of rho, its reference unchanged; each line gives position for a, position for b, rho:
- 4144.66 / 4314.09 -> -3.5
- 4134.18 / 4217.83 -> 1.8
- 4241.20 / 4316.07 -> 1.9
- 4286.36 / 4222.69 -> 0.5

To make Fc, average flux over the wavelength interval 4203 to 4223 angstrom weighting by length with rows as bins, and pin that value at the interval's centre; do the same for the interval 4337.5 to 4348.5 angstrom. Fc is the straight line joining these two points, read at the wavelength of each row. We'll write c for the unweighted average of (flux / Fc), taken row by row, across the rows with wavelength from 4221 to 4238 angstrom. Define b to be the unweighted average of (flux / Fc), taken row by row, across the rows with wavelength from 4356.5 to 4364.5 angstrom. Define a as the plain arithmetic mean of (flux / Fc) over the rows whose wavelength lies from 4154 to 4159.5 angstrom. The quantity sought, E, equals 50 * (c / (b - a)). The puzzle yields 325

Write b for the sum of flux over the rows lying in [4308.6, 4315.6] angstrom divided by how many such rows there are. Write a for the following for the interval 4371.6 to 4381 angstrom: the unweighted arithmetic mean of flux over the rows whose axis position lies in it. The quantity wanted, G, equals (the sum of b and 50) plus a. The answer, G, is 202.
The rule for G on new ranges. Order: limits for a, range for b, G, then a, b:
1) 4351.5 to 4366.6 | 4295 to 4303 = 209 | 96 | 63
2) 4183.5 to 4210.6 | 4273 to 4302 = 203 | 80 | 73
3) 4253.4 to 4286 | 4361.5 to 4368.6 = 226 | 78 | 98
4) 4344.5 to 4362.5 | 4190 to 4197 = 225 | 94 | 80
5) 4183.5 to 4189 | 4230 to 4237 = 207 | 79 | 78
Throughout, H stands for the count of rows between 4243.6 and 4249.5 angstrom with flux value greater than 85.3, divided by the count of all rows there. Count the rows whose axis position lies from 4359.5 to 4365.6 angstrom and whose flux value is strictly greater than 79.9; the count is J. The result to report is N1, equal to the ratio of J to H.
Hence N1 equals 18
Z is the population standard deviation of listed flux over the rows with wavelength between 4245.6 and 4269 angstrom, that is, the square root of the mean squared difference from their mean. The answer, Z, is 2.3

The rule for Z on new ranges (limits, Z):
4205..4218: 1.8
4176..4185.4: 1.6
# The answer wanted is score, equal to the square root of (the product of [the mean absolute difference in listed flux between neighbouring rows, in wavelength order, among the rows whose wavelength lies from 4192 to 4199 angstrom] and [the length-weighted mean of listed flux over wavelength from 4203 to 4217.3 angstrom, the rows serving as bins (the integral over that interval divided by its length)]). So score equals 10.1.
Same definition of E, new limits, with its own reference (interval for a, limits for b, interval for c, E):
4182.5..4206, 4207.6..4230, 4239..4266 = 1794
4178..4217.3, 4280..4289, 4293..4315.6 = -562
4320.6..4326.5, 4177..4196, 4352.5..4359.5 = 2716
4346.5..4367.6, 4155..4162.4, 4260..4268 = -638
